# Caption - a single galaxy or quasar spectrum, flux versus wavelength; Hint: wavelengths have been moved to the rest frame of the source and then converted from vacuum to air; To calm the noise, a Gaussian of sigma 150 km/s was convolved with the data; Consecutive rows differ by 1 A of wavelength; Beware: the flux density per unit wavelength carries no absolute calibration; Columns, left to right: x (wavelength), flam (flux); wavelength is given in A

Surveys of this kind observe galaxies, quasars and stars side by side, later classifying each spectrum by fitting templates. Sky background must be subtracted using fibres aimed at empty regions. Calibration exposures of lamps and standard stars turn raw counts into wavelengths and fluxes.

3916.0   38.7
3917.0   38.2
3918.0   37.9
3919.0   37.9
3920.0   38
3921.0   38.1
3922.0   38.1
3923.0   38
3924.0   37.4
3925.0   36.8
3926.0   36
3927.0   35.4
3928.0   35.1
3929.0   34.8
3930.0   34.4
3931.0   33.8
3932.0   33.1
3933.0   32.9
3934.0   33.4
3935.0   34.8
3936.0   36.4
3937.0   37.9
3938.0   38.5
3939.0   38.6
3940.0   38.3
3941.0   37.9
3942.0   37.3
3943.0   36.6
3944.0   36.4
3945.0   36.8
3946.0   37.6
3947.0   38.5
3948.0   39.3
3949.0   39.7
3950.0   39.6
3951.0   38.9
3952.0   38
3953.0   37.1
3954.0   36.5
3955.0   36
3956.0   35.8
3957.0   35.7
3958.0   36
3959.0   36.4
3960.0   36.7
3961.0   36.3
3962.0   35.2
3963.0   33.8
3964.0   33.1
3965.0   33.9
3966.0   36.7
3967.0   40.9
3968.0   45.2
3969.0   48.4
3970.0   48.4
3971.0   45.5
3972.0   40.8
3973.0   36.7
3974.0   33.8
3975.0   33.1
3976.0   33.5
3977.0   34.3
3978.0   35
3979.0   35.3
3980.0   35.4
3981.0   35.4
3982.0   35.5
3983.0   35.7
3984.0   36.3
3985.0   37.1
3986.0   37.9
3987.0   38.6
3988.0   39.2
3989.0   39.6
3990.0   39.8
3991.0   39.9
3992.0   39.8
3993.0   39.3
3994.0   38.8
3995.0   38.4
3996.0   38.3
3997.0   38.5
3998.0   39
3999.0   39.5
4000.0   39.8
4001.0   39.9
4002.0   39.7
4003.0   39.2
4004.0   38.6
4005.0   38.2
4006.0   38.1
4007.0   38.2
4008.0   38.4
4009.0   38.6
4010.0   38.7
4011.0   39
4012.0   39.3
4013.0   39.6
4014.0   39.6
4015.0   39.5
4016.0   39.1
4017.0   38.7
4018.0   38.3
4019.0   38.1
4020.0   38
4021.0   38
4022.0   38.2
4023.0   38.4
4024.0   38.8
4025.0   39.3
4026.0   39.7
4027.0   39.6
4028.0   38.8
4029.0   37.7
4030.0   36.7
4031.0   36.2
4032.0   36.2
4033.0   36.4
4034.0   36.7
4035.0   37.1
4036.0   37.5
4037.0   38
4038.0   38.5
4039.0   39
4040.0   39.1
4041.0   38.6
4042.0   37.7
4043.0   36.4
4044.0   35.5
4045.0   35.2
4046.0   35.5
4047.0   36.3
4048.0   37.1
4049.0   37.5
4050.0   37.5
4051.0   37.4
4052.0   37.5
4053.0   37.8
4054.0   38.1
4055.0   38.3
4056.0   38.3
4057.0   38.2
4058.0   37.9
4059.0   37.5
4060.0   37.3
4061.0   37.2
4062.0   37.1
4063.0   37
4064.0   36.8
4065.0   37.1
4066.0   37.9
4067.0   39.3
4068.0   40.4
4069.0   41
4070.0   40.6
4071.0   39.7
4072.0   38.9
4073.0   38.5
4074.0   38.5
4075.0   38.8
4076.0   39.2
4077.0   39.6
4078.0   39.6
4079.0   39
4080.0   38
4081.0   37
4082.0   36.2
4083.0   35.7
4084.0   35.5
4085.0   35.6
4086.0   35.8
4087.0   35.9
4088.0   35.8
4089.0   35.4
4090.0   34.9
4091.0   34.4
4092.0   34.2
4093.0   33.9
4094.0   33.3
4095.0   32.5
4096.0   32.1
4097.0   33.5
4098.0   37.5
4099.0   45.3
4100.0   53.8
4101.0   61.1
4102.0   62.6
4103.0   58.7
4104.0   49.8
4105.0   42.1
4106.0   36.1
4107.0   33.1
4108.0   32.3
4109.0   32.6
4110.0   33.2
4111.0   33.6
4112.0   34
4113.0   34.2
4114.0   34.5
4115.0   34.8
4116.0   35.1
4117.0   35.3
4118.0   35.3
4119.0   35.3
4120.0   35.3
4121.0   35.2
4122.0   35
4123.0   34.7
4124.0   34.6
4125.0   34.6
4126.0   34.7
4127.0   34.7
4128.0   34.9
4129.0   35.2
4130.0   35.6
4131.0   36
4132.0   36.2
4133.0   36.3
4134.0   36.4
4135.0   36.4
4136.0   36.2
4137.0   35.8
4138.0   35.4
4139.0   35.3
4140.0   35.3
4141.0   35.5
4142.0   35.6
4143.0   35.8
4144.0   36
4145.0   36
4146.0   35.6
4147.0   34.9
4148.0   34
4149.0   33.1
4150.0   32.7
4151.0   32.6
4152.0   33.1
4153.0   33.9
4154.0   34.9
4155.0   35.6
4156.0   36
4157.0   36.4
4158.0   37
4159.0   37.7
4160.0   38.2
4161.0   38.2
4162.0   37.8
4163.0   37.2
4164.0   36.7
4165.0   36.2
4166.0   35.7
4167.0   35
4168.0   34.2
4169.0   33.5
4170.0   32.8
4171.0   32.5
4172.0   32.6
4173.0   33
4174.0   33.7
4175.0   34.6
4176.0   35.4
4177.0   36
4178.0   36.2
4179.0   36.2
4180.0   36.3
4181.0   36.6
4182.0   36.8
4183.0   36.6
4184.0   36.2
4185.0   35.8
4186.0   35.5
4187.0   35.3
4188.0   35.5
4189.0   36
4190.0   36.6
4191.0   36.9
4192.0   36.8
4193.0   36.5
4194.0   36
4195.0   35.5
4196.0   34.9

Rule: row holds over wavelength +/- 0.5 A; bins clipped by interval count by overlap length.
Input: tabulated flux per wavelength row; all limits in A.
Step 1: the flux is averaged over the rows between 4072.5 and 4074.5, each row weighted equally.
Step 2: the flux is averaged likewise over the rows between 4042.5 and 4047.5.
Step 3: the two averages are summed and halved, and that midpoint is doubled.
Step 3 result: 74.3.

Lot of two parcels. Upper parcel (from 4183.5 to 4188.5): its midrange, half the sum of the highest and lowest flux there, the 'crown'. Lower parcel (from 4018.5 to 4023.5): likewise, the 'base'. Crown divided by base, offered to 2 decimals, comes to 0.94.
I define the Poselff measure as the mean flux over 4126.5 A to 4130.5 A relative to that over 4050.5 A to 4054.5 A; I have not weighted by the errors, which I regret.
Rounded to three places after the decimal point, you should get 0.931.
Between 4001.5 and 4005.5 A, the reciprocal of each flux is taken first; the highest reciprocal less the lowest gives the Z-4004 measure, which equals 0.0010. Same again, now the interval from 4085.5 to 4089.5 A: 0.0004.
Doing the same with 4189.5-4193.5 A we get 0.0003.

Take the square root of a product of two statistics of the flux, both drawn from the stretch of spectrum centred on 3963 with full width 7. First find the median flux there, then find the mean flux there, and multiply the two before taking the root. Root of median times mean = 35.1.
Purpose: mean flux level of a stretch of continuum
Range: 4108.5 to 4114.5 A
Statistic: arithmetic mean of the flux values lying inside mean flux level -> 33.7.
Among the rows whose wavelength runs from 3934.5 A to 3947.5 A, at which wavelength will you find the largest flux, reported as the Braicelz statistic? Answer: 3939.0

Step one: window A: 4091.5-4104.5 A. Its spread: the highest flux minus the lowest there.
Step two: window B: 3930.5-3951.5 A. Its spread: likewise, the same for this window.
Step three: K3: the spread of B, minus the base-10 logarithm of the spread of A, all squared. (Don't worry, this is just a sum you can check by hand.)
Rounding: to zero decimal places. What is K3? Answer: 28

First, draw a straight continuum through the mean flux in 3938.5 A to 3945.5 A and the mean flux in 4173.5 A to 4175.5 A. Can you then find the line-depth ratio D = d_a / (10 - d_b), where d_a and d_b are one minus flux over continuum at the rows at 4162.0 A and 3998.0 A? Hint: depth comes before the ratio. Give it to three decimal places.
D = -0.010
